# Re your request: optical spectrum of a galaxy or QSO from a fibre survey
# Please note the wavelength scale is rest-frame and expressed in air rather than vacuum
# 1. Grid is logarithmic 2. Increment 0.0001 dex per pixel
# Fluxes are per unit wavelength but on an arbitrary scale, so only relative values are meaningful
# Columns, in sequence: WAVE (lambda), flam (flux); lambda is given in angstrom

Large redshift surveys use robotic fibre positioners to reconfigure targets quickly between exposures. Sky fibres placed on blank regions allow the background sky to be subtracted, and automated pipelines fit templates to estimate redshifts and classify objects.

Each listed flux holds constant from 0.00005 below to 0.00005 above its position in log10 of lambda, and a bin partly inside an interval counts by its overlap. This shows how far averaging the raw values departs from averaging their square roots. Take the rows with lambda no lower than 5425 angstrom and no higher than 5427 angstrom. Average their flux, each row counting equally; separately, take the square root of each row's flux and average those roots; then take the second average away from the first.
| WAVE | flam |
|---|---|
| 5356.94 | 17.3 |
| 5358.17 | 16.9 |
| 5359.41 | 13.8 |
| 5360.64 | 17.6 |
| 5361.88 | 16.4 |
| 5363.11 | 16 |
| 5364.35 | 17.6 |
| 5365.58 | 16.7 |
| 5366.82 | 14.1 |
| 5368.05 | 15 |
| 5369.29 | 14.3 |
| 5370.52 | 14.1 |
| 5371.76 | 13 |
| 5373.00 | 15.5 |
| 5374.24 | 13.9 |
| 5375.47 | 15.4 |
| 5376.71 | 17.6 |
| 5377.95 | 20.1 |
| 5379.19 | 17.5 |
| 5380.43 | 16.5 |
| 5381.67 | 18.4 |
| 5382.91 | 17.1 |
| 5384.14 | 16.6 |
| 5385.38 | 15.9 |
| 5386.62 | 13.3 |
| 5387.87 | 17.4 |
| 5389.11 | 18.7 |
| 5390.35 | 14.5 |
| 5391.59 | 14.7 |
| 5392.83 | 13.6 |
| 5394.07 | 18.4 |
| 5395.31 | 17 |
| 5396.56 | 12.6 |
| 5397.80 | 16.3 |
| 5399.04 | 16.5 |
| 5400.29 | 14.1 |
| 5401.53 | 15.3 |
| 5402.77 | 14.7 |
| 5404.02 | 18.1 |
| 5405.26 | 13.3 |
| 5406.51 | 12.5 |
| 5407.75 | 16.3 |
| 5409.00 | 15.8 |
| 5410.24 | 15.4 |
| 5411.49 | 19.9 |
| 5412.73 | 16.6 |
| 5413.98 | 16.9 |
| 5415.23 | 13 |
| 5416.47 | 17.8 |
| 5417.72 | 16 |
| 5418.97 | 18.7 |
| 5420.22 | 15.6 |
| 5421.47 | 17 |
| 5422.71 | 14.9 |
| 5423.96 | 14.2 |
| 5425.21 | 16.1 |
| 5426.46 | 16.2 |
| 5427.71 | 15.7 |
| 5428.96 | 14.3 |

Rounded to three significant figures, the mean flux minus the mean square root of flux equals 12.1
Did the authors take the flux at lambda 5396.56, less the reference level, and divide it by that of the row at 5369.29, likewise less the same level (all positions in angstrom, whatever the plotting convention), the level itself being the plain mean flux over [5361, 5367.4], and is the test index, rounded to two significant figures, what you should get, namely 1.9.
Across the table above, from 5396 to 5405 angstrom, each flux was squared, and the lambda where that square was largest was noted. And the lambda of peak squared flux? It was 5404.02 angstrom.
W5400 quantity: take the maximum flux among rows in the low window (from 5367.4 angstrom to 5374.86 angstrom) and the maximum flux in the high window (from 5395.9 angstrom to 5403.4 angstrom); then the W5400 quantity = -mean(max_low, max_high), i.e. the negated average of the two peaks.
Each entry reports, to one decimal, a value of -16.0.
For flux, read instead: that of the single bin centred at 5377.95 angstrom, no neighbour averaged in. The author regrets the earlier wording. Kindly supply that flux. 20.1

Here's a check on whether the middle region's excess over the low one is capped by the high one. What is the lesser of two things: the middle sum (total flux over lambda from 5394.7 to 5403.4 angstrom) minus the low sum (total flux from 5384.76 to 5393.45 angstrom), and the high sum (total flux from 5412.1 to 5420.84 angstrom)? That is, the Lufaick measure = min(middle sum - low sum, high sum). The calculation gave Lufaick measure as -2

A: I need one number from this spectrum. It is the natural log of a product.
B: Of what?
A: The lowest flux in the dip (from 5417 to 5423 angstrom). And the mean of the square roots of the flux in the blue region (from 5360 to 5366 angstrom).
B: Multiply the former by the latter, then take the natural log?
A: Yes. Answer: 4.11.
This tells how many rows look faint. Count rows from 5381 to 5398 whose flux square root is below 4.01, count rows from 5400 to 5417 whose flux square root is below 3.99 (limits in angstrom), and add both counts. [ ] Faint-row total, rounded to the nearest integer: 14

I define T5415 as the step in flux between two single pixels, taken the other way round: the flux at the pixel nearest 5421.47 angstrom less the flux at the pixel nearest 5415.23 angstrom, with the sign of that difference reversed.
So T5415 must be -4.0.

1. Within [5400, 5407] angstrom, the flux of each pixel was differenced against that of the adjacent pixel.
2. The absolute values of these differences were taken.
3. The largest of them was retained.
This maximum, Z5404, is 4.8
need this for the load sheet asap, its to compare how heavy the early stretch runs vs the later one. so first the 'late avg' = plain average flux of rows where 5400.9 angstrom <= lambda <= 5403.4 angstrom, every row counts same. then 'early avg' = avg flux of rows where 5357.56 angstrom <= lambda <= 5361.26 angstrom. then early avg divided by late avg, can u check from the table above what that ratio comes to 1.07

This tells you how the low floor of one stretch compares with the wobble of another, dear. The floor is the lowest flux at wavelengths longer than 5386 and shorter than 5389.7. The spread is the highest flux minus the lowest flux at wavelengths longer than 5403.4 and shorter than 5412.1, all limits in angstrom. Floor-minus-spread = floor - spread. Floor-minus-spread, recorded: 6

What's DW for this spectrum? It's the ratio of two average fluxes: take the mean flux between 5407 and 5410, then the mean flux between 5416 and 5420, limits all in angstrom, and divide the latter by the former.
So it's 1.09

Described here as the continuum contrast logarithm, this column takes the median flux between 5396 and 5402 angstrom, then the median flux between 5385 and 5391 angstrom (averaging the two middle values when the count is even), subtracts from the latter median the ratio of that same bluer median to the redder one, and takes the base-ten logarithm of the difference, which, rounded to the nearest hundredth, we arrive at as 1.17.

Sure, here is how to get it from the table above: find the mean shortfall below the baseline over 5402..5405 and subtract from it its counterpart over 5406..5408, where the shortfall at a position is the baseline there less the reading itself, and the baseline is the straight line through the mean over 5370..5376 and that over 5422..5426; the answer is -2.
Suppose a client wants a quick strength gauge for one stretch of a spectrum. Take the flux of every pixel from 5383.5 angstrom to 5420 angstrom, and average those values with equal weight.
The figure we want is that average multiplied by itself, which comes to 251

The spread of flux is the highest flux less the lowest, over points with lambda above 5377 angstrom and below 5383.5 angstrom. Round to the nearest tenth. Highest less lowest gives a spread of 3.6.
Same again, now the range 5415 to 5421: 5.7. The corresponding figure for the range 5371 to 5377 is 4.6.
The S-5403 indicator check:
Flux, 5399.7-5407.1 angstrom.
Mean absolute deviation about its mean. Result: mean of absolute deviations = 1.37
